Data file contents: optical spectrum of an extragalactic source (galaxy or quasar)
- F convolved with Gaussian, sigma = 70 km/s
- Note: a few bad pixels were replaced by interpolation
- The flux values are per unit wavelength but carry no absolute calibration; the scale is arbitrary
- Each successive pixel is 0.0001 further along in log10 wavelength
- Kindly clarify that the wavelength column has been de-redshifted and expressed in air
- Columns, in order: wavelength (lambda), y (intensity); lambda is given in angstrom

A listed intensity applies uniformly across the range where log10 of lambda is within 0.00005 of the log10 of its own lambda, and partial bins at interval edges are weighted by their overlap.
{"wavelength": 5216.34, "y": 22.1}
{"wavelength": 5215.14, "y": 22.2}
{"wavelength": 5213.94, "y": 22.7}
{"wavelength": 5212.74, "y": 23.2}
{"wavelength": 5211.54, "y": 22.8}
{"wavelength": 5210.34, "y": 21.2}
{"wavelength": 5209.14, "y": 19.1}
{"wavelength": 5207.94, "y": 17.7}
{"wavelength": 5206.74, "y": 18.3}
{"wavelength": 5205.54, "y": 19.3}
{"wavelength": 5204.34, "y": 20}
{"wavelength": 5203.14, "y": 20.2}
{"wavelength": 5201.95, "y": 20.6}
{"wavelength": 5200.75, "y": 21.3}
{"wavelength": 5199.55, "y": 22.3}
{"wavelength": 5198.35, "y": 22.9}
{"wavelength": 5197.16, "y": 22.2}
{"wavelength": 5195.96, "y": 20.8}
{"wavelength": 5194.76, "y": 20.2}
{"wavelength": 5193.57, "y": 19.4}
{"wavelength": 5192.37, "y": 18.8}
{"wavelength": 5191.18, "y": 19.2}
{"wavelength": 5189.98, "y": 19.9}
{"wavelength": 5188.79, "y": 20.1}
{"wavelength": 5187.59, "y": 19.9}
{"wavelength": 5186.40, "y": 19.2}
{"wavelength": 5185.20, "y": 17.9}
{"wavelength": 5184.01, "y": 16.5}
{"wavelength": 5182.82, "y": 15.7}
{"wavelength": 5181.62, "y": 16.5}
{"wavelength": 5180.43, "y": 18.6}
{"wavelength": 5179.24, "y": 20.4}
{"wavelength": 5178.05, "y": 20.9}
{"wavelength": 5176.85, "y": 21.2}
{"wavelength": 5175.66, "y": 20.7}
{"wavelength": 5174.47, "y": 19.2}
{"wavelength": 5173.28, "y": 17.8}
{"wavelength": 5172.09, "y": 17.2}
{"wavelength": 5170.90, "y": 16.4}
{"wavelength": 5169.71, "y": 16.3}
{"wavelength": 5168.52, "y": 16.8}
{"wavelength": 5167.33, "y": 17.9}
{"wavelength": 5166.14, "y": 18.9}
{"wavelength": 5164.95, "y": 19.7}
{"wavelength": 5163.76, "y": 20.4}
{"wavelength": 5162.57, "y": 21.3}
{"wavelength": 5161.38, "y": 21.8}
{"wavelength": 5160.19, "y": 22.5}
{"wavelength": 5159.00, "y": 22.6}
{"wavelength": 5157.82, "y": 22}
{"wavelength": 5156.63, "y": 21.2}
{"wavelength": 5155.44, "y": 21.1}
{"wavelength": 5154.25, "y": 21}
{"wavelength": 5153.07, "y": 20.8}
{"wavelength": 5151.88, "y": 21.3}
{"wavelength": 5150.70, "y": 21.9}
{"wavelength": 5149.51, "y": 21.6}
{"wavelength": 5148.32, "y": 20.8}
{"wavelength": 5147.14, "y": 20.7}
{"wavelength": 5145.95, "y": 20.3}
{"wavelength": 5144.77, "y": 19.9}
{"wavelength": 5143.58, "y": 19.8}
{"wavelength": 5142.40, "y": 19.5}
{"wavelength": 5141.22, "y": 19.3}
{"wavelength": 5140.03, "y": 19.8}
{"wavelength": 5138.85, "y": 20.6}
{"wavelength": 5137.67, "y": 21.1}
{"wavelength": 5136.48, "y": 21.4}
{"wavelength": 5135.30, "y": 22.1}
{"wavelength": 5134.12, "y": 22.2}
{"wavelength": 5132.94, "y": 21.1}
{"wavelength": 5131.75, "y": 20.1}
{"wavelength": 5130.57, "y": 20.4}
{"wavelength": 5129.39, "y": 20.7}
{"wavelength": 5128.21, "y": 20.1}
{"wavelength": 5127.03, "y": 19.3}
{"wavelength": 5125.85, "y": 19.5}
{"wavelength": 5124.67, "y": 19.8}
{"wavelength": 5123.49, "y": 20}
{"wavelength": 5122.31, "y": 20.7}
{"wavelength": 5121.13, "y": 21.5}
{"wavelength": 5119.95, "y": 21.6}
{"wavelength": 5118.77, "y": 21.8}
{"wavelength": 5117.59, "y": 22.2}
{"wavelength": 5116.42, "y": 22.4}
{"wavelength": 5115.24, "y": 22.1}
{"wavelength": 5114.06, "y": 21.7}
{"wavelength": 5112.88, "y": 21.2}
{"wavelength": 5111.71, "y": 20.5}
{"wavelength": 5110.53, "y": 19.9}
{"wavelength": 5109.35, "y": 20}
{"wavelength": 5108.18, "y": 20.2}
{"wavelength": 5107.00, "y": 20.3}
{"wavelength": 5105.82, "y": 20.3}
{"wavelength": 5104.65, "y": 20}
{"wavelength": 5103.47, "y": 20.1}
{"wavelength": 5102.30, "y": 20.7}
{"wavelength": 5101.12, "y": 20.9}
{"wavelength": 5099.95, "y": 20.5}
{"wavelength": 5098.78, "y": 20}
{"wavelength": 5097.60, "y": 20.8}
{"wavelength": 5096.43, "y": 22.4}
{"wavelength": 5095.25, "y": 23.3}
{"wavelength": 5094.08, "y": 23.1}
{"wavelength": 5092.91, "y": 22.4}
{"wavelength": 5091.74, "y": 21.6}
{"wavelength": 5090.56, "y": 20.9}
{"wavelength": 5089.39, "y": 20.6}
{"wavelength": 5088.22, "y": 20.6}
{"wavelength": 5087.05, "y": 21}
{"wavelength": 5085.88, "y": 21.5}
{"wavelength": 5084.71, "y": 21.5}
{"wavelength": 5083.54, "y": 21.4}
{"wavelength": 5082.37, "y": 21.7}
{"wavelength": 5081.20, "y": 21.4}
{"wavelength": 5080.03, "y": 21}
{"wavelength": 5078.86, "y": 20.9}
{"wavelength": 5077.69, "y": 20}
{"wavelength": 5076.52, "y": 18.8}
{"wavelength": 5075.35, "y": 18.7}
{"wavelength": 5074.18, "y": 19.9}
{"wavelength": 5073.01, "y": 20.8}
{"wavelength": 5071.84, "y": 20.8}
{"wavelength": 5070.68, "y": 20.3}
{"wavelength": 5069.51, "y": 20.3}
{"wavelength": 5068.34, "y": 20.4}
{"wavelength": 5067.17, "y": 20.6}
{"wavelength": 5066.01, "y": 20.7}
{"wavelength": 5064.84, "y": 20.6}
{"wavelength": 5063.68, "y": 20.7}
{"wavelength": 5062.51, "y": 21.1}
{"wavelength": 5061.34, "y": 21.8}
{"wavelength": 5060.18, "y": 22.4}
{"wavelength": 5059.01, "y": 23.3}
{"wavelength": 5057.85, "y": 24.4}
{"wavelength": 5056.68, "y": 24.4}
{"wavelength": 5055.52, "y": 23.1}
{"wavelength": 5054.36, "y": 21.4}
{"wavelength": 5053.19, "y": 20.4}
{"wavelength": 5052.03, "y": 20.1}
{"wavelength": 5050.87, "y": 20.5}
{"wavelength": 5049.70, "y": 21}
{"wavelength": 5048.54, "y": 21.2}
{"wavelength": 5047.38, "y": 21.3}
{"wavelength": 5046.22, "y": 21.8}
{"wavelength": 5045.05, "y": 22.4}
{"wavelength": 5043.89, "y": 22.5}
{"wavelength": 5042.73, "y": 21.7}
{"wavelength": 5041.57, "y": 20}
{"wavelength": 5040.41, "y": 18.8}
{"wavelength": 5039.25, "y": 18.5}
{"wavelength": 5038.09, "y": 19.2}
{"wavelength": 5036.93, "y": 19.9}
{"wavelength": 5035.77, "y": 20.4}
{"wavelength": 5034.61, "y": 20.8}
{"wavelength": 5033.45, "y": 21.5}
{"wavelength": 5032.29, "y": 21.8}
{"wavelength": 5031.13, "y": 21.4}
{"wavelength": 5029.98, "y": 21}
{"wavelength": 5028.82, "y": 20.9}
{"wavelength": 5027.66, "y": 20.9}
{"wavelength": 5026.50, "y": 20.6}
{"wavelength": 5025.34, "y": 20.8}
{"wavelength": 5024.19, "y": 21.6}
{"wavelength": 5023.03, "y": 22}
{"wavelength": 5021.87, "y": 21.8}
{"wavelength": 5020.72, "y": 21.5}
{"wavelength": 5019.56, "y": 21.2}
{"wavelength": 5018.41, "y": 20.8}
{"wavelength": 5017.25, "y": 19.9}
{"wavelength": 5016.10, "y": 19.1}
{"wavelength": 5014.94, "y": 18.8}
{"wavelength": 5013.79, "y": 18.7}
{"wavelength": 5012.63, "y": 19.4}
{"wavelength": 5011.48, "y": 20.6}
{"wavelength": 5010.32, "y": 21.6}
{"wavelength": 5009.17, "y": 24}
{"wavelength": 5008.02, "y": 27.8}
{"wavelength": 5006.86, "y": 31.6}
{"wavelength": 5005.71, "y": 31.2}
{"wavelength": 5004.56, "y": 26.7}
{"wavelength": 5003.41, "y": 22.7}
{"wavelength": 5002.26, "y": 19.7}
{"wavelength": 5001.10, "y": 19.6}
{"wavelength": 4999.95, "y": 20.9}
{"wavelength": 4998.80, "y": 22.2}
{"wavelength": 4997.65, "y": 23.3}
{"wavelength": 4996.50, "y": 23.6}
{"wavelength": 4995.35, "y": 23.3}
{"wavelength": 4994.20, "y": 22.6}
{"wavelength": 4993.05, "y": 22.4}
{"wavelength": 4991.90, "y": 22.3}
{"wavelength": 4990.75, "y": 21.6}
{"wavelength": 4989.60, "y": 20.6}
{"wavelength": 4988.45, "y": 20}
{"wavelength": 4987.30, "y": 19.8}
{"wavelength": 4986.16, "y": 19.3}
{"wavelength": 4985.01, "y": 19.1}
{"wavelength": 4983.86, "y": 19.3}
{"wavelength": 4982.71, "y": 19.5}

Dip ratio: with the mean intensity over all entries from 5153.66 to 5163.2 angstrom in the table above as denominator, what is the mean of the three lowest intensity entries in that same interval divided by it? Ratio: 0.973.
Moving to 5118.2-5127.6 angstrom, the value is 0.952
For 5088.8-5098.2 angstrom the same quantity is 0.949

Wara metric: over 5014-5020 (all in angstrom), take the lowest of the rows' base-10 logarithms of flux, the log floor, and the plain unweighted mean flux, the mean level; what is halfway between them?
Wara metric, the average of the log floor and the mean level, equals 10.6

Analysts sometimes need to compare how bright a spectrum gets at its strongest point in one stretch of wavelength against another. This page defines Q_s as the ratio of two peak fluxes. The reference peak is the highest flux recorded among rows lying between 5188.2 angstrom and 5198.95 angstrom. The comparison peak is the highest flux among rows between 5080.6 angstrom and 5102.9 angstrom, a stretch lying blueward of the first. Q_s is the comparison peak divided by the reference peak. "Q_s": 1.02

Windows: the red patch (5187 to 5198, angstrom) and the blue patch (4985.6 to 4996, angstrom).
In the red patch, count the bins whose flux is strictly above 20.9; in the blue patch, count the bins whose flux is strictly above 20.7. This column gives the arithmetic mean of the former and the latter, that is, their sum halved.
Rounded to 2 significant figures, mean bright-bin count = 3.0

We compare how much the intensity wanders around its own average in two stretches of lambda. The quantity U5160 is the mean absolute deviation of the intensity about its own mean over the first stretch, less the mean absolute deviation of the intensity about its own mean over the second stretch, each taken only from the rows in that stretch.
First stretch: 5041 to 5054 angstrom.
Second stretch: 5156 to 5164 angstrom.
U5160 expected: 0.1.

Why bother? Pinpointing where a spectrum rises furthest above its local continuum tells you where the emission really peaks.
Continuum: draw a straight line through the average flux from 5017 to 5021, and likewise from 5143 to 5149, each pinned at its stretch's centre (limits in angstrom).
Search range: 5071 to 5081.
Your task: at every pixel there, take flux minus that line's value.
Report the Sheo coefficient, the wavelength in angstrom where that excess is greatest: 5080.03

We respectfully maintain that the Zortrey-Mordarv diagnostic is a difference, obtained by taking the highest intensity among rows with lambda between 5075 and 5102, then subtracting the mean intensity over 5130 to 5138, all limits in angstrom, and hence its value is 2.1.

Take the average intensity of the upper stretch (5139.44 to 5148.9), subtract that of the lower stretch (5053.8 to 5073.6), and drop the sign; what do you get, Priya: 1.58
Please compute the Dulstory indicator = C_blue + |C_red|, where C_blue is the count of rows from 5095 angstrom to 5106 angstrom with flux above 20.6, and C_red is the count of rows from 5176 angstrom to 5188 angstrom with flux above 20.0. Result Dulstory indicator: 8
